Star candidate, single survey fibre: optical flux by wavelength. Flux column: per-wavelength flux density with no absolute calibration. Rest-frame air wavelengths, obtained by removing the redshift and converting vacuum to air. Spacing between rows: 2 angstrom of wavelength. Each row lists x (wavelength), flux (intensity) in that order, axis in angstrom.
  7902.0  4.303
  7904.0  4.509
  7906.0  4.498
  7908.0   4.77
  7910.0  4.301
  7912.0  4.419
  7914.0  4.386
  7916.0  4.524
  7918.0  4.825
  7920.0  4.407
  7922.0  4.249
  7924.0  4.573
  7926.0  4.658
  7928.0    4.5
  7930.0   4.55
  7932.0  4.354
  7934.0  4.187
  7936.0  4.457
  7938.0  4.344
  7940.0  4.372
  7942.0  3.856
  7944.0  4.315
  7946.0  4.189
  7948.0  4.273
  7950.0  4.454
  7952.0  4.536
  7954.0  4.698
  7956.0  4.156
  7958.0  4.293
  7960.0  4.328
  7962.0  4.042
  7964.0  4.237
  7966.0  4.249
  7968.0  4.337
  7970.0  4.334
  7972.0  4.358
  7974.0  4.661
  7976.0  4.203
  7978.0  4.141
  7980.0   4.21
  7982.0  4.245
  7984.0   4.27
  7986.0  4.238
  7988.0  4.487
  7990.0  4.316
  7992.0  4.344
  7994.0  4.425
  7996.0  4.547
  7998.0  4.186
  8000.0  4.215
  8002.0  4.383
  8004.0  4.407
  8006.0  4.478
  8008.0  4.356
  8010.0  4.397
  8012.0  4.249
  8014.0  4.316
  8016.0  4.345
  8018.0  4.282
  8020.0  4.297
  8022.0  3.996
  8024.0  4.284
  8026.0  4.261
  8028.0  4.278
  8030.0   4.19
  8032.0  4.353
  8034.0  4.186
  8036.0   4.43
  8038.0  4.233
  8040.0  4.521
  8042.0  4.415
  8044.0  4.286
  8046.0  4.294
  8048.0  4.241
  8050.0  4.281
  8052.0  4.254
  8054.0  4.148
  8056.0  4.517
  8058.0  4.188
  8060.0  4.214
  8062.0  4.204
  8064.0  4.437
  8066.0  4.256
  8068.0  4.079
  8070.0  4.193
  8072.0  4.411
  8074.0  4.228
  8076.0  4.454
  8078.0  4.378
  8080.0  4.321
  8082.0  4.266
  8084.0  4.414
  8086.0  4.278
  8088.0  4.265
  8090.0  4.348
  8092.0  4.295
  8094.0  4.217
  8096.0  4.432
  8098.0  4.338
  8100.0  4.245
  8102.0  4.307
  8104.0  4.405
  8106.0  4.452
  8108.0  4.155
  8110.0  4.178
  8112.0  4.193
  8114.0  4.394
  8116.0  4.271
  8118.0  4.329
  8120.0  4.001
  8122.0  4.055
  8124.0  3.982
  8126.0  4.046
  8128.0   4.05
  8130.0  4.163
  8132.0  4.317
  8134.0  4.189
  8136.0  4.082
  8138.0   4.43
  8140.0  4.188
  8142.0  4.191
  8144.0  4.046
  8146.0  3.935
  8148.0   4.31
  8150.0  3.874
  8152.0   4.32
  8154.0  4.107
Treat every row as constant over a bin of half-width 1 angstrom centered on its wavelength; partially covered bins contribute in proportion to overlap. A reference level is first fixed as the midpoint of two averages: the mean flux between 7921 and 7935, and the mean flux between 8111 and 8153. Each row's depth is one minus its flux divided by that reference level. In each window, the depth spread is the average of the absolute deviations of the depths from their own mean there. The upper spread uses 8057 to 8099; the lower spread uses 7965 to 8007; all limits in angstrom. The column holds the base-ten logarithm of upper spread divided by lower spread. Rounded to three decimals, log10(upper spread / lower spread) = -0.093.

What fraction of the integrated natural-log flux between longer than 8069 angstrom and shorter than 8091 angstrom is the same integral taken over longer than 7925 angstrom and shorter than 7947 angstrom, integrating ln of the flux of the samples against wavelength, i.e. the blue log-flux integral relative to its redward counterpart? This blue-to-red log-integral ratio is 1.00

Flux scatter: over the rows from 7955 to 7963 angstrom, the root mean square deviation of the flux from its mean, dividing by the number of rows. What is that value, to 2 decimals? 0.11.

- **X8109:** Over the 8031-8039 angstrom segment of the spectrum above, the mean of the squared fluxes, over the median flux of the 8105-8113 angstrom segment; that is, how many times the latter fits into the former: 4.42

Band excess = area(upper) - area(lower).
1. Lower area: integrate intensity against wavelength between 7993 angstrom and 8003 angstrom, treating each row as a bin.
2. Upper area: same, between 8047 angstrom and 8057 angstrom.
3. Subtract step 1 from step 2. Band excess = -0.63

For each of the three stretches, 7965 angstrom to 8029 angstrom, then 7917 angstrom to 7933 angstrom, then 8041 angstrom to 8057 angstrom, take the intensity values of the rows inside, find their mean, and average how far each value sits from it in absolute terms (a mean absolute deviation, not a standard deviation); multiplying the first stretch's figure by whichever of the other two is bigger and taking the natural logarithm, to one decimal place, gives -4.4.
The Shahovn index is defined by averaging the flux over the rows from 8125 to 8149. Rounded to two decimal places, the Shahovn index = 4.16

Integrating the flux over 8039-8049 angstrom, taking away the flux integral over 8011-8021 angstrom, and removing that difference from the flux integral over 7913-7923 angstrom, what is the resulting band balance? 44.2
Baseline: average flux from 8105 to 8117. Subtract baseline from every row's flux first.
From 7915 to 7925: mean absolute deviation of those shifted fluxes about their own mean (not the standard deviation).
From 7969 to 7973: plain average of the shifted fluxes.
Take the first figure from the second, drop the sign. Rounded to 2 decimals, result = 0.08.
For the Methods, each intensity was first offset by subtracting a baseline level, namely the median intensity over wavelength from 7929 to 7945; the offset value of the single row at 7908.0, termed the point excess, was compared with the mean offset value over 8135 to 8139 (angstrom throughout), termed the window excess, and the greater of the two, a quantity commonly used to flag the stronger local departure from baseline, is 0.42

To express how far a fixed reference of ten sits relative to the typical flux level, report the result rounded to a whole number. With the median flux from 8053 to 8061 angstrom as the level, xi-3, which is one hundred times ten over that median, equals 238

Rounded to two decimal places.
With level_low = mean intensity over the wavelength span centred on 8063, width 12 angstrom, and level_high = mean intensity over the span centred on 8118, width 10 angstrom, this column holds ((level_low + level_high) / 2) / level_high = 1.00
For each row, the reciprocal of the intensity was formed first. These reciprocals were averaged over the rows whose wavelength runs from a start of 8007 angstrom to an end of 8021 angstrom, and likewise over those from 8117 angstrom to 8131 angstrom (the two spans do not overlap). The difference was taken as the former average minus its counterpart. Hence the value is -0.013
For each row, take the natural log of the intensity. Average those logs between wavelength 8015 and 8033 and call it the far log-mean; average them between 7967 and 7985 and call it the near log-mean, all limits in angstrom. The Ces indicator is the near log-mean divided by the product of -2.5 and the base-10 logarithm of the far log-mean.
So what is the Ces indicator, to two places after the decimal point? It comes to -3.63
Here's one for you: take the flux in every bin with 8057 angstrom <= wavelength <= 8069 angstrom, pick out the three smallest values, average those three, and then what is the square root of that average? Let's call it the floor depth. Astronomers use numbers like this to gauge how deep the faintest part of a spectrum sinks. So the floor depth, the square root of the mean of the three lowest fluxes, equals 2.04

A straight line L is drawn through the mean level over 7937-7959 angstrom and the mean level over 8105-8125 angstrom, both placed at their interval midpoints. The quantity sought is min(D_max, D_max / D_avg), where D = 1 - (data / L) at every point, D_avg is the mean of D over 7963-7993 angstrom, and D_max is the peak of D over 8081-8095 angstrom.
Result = 0.0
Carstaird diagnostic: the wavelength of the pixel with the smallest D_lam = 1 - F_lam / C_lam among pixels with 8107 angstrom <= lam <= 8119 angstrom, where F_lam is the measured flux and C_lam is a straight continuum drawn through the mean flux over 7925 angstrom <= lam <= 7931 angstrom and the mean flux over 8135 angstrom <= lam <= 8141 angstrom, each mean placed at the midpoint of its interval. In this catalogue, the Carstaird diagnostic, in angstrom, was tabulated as 8114.0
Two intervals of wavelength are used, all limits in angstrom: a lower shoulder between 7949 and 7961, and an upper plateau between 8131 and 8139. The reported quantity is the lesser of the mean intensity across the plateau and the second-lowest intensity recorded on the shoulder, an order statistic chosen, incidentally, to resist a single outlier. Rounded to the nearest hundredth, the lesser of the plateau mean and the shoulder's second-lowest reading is 4.25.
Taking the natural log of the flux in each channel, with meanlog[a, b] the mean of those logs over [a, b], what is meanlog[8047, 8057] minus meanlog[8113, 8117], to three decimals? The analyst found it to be -0.011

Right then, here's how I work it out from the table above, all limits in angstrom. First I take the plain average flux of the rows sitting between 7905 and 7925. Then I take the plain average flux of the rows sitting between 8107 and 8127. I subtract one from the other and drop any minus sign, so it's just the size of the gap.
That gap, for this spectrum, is 0.33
